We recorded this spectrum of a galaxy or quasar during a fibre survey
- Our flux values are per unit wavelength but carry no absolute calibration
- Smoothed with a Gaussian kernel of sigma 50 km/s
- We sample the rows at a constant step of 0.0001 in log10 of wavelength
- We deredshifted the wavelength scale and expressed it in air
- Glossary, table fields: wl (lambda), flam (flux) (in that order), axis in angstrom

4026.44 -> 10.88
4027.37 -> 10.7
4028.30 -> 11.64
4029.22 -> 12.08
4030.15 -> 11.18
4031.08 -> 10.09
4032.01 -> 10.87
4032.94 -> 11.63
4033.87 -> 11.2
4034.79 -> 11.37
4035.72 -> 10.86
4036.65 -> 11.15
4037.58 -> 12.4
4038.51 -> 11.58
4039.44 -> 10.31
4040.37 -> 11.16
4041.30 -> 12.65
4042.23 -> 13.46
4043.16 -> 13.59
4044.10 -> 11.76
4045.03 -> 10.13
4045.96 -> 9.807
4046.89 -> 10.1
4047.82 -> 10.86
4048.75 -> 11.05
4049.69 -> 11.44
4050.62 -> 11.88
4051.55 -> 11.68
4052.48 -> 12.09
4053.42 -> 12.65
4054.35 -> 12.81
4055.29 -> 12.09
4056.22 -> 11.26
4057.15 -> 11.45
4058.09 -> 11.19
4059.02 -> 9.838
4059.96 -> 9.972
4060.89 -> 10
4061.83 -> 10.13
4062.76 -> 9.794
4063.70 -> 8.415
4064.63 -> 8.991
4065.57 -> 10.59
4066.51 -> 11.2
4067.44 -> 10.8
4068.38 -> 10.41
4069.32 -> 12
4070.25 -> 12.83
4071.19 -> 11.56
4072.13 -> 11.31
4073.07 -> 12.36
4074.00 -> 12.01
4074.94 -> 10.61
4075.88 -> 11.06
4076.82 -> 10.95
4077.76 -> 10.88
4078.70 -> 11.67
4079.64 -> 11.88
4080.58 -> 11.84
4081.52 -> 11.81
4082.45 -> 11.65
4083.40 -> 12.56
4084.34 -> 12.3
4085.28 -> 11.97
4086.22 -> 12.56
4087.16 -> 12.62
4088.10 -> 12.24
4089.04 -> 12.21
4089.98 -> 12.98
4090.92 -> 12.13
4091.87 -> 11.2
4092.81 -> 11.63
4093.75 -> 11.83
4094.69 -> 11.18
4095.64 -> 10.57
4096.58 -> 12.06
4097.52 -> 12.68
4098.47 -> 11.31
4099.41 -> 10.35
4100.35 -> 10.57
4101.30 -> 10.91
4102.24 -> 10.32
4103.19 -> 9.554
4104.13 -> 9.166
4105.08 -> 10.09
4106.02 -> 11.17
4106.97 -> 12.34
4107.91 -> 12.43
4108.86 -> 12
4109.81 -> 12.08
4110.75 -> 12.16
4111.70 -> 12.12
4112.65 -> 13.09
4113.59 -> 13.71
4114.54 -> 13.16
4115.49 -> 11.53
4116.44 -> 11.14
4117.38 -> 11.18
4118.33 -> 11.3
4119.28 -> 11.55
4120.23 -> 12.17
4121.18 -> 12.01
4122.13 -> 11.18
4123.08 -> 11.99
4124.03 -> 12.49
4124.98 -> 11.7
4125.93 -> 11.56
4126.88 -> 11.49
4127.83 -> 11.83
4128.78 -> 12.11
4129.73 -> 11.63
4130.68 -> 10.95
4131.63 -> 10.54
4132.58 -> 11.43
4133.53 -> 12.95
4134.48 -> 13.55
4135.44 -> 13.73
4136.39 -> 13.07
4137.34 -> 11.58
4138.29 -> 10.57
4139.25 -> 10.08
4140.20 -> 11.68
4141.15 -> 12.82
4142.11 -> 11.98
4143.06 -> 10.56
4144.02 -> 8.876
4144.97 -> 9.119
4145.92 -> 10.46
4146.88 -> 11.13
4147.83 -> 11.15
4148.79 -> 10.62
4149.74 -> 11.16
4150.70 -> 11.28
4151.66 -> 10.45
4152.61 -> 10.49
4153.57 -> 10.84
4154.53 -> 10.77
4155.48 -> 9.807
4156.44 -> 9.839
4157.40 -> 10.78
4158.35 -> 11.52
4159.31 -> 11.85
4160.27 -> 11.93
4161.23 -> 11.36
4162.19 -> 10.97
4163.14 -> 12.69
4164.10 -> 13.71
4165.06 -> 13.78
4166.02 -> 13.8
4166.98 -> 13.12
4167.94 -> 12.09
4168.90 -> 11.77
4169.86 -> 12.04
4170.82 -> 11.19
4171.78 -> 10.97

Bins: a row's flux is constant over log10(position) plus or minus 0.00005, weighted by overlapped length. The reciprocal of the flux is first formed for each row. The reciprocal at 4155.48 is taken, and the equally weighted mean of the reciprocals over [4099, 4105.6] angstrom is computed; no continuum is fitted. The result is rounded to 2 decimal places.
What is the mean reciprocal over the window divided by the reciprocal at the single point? 0.97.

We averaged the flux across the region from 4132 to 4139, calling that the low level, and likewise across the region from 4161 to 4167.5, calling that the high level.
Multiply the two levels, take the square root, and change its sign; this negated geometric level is -12.6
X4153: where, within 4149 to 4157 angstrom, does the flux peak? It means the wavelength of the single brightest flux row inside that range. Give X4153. 4150.70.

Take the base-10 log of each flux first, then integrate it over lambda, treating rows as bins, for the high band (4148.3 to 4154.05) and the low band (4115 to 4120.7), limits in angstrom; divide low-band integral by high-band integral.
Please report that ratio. 1.02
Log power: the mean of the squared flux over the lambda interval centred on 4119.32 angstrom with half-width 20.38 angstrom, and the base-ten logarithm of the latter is 2.136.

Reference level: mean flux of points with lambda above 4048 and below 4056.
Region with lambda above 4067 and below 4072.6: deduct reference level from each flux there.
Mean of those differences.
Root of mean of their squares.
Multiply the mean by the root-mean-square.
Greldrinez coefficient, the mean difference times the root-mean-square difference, -0.4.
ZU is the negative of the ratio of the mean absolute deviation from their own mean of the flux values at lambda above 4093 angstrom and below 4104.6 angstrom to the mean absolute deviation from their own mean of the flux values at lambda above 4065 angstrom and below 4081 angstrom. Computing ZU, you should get -1.4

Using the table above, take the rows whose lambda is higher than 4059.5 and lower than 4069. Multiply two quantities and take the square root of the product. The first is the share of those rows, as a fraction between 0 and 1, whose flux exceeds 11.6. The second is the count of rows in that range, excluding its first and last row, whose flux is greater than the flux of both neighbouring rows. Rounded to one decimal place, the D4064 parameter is 0.0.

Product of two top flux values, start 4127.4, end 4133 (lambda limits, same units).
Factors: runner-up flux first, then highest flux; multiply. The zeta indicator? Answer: 143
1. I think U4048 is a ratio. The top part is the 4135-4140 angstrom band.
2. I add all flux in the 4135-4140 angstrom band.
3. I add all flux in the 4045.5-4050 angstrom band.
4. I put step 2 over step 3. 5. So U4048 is 1.11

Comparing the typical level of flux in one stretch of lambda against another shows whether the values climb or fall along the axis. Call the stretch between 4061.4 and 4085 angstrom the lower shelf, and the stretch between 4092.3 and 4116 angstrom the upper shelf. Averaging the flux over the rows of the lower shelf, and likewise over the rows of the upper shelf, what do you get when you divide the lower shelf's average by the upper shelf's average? 0.97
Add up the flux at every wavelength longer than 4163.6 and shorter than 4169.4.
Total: 78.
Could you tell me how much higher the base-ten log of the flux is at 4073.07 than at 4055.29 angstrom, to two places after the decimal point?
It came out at 0.01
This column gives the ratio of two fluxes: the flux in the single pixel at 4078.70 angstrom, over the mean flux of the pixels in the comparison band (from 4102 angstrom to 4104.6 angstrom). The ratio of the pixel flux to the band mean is 1.21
